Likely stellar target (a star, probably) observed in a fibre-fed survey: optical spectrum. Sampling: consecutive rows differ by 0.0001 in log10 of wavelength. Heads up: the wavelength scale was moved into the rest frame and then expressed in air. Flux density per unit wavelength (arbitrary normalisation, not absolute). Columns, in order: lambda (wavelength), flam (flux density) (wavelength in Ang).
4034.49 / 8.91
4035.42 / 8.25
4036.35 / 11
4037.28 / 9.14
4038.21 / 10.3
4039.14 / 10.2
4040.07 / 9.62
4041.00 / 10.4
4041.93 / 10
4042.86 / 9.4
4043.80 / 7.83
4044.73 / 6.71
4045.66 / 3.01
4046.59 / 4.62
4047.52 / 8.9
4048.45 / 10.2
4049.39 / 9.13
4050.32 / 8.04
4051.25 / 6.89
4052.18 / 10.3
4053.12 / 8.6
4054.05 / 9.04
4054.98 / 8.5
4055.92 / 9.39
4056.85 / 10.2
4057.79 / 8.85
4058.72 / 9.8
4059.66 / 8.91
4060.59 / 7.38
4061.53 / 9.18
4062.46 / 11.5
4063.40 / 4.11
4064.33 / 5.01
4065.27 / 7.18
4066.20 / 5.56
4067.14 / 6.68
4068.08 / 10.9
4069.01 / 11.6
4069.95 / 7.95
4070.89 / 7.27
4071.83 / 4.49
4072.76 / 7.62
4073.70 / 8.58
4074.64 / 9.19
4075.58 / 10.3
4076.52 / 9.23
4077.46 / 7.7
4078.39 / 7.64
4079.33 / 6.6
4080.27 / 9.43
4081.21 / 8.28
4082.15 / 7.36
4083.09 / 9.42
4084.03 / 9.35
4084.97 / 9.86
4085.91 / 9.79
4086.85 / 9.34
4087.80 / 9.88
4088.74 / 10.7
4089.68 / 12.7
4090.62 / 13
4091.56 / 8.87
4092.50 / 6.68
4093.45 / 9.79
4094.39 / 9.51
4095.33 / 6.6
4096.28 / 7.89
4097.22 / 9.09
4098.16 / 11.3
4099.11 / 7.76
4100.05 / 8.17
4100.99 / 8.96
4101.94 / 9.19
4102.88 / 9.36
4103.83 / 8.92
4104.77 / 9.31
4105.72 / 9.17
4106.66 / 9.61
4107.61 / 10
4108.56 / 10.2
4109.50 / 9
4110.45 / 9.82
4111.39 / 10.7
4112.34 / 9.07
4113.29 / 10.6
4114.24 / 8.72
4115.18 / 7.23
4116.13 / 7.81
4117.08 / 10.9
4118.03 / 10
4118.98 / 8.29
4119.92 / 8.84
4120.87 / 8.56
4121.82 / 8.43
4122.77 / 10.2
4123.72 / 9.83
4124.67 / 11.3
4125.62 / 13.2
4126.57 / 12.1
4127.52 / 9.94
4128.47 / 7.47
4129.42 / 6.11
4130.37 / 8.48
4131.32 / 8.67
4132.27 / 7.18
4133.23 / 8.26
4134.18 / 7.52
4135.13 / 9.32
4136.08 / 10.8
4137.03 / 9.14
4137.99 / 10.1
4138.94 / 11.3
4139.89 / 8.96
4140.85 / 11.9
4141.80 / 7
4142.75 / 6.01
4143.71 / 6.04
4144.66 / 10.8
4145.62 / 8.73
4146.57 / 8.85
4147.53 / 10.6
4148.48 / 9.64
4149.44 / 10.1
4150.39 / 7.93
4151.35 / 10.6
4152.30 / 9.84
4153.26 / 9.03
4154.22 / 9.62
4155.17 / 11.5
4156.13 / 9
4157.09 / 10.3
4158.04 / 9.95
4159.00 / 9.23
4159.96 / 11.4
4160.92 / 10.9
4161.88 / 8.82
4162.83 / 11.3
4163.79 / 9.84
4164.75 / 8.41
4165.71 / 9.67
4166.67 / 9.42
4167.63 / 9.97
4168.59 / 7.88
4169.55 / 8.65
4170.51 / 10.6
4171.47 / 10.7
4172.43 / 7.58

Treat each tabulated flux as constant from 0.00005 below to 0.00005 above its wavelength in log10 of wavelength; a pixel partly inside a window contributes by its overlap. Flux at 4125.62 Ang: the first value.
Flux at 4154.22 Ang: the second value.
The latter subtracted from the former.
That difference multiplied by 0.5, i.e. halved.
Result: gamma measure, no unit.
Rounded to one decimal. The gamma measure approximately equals 1.8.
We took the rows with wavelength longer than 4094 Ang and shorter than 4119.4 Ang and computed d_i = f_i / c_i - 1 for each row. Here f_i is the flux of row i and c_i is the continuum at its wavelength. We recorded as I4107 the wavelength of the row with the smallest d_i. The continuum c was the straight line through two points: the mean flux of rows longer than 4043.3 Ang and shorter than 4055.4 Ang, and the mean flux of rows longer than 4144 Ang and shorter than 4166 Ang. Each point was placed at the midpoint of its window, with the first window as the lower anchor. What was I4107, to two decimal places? 4095.33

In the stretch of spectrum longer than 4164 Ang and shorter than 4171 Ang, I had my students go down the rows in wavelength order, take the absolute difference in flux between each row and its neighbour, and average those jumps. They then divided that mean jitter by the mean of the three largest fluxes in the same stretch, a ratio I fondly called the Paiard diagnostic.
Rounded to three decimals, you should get 0.114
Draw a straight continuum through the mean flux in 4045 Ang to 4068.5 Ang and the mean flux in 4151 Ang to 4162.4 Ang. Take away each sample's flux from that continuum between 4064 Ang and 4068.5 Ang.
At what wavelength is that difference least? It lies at 4068.08 Ang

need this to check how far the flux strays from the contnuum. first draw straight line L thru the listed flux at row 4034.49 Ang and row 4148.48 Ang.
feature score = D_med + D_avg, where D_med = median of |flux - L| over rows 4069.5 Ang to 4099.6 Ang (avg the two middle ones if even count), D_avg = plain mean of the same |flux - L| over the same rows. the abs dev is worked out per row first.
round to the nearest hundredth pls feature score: 2.47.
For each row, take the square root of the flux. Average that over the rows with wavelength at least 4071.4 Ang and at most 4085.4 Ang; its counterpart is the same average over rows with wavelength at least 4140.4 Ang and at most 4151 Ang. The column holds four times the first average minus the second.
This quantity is 8.5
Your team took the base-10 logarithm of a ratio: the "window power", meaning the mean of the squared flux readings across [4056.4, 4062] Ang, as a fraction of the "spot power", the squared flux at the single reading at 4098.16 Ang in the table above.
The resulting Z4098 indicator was -0.19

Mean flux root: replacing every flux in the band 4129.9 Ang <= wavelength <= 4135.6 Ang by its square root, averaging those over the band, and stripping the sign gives 2.87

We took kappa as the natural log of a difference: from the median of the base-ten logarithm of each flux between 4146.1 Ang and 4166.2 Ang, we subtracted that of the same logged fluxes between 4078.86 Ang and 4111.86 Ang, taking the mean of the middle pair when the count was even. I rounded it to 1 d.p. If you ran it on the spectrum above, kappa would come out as -3.8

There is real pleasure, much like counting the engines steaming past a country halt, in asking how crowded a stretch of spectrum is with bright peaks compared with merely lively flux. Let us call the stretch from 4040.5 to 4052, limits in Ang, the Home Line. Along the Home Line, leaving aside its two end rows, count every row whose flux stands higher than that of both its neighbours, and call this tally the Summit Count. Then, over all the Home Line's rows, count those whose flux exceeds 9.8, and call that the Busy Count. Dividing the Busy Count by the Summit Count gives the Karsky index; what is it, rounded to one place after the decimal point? 3.0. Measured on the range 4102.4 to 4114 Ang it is 1.7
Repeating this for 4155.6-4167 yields 1.5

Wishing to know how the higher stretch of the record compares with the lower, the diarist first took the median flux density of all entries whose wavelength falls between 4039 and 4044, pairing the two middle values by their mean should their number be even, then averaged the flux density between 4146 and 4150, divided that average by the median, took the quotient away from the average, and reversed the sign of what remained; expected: -8.8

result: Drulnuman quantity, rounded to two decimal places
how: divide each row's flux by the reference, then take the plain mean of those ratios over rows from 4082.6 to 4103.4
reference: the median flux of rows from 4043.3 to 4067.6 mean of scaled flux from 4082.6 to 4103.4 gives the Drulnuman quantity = 1.10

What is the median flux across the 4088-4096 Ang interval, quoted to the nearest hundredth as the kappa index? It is 9.65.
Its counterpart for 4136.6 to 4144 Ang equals 9.05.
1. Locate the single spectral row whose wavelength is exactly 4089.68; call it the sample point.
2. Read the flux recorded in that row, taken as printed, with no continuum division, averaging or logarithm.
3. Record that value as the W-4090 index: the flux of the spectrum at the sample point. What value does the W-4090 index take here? 12.7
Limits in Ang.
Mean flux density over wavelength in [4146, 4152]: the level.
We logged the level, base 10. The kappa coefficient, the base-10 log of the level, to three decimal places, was 0.983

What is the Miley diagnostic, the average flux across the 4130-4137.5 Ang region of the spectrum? 8.7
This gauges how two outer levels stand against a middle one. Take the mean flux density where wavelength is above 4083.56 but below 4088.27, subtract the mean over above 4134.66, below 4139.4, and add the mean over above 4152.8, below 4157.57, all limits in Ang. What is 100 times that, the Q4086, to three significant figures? 940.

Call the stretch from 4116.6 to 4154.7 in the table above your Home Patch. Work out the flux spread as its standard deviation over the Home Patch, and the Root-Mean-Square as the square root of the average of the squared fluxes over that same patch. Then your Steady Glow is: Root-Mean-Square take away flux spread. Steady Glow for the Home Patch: 7.8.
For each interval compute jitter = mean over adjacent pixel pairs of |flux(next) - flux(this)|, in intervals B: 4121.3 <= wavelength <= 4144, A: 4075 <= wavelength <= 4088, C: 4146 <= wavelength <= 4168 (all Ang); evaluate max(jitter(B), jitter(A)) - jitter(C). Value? 0.28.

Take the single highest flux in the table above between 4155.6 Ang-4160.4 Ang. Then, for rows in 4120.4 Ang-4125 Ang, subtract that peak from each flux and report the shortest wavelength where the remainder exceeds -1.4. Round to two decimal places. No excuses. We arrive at 4122.77 Ang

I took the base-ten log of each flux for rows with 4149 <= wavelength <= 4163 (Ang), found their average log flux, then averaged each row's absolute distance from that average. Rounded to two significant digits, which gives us 0.037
